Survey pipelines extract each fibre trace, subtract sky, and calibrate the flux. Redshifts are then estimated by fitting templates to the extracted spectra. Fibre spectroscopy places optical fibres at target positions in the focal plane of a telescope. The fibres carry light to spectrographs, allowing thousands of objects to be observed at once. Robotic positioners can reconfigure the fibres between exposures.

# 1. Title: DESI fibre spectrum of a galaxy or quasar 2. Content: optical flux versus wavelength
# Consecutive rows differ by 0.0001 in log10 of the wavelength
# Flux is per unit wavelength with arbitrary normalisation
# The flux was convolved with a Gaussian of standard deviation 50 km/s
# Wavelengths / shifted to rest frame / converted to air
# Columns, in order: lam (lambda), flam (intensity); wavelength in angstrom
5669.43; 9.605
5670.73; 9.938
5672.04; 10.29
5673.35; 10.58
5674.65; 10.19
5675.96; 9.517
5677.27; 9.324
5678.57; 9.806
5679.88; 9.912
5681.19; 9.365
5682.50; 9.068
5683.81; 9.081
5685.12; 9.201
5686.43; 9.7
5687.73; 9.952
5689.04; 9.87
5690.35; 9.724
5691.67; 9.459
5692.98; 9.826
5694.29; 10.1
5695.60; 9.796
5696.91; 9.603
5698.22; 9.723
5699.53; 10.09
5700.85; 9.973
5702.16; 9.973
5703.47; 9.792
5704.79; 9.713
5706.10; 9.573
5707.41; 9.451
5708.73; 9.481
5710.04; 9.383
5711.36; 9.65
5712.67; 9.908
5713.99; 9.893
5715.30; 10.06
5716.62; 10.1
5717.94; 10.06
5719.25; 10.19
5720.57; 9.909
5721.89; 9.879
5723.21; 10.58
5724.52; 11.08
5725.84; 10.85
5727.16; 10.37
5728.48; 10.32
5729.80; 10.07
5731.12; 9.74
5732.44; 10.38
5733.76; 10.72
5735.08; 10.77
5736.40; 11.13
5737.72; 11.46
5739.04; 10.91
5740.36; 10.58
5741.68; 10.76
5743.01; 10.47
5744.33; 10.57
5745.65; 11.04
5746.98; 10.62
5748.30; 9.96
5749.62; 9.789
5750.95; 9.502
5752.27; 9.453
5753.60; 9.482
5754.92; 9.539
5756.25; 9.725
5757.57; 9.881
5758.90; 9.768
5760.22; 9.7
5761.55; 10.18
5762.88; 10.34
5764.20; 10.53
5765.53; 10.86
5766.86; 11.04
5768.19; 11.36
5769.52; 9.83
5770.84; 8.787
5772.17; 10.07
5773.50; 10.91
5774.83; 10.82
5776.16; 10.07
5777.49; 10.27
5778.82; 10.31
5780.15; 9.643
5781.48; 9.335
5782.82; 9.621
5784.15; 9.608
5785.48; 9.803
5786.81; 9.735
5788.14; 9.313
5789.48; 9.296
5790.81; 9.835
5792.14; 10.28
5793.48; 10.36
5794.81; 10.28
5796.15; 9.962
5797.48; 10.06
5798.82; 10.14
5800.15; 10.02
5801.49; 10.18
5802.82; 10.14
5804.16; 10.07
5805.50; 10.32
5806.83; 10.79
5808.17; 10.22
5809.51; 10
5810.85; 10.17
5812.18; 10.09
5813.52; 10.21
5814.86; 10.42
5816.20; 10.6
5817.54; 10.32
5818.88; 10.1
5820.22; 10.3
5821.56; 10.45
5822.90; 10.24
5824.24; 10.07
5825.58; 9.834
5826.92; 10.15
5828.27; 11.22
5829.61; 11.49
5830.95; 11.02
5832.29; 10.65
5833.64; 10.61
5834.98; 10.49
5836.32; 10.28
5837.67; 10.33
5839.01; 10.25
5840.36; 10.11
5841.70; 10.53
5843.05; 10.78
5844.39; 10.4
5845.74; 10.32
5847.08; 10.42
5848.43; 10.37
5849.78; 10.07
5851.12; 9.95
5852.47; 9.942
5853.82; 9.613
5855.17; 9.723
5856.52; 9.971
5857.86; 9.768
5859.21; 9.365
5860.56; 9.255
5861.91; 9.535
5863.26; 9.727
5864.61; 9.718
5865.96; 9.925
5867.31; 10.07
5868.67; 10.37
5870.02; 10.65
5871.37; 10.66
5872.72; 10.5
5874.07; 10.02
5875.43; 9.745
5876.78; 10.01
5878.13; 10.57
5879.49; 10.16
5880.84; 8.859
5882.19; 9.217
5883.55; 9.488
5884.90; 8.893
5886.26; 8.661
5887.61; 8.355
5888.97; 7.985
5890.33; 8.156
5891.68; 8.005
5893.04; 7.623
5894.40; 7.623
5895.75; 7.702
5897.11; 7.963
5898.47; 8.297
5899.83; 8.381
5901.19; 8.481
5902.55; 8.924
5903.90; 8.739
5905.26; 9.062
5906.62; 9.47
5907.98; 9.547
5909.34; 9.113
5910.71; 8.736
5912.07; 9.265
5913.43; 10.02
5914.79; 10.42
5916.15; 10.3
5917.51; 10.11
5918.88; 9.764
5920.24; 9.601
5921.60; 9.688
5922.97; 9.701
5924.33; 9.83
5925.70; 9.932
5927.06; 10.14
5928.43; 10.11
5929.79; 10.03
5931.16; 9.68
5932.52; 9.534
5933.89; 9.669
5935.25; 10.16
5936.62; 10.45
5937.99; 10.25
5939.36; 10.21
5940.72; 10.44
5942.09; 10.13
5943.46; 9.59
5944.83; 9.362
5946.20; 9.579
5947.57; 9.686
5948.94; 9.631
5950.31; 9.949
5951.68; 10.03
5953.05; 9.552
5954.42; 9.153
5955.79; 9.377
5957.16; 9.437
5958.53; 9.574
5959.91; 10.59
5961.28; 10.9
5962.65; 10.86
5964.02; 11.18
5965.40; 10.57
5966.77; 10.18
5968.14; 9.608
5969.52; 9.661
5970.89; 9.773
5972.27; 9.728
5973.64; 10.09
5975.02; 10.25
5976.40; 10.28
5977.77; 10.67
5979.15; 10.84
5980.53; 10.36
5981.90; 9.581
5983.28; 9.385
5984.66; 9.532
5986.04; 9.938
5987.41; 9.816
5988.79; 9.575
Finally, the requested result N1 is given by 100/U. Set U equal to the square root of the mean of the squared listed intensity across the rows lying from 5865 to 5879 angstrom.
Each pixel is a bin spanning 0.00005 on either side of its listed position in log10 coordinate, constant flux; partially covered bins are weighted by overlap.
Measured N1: 9.7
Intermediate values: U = 10.3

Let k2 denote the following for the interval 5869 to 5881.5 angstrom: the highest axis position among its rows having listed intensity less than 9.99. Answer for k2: 5880.84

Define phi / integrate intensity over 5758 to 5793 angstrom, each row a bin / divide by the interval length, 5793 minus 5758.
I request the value 10.0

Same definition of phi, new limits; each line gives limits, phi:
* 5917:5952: 9.9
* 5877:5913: 8.8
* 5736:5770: 10.3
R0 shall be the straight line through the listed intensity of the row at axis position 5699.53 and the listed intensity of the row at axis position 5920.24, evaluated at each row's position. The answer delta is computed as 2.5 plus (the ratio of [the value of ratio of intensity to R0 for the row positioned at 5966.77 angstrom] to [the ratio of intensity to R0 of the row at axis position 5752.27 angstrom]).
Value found 3.63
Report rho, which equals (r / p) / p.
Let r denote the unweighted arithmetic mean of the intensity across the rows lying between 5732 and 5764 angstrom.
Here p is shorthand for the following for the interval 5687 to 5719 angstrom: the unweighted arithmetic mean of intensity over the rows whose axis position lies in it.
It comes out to 0.107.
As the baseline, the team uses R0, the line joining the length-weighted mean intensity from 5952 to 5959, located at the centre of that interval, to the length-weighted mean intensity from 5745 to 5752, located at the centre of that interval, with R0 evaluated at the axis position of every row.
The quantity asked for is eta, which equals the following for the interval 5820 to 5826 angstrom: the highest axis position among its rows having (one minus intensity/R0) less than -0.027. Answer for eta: 5822.90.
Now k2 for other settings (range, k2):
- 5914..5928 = 5925.70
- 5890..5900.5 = 5899.83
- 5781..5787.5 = 5786.81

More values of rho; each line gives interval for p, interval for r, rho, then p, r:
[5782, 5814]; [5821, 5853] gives 0.104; 10.0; 10.4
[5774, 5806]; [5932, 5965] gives 0.100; 10.0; 10.0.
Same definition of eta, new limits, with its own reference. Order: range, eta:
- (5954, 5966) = 5965.40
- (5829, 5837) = 5836.32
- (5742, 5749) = 5746.98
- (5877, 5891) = 5879.49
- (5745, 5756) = 5746.98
